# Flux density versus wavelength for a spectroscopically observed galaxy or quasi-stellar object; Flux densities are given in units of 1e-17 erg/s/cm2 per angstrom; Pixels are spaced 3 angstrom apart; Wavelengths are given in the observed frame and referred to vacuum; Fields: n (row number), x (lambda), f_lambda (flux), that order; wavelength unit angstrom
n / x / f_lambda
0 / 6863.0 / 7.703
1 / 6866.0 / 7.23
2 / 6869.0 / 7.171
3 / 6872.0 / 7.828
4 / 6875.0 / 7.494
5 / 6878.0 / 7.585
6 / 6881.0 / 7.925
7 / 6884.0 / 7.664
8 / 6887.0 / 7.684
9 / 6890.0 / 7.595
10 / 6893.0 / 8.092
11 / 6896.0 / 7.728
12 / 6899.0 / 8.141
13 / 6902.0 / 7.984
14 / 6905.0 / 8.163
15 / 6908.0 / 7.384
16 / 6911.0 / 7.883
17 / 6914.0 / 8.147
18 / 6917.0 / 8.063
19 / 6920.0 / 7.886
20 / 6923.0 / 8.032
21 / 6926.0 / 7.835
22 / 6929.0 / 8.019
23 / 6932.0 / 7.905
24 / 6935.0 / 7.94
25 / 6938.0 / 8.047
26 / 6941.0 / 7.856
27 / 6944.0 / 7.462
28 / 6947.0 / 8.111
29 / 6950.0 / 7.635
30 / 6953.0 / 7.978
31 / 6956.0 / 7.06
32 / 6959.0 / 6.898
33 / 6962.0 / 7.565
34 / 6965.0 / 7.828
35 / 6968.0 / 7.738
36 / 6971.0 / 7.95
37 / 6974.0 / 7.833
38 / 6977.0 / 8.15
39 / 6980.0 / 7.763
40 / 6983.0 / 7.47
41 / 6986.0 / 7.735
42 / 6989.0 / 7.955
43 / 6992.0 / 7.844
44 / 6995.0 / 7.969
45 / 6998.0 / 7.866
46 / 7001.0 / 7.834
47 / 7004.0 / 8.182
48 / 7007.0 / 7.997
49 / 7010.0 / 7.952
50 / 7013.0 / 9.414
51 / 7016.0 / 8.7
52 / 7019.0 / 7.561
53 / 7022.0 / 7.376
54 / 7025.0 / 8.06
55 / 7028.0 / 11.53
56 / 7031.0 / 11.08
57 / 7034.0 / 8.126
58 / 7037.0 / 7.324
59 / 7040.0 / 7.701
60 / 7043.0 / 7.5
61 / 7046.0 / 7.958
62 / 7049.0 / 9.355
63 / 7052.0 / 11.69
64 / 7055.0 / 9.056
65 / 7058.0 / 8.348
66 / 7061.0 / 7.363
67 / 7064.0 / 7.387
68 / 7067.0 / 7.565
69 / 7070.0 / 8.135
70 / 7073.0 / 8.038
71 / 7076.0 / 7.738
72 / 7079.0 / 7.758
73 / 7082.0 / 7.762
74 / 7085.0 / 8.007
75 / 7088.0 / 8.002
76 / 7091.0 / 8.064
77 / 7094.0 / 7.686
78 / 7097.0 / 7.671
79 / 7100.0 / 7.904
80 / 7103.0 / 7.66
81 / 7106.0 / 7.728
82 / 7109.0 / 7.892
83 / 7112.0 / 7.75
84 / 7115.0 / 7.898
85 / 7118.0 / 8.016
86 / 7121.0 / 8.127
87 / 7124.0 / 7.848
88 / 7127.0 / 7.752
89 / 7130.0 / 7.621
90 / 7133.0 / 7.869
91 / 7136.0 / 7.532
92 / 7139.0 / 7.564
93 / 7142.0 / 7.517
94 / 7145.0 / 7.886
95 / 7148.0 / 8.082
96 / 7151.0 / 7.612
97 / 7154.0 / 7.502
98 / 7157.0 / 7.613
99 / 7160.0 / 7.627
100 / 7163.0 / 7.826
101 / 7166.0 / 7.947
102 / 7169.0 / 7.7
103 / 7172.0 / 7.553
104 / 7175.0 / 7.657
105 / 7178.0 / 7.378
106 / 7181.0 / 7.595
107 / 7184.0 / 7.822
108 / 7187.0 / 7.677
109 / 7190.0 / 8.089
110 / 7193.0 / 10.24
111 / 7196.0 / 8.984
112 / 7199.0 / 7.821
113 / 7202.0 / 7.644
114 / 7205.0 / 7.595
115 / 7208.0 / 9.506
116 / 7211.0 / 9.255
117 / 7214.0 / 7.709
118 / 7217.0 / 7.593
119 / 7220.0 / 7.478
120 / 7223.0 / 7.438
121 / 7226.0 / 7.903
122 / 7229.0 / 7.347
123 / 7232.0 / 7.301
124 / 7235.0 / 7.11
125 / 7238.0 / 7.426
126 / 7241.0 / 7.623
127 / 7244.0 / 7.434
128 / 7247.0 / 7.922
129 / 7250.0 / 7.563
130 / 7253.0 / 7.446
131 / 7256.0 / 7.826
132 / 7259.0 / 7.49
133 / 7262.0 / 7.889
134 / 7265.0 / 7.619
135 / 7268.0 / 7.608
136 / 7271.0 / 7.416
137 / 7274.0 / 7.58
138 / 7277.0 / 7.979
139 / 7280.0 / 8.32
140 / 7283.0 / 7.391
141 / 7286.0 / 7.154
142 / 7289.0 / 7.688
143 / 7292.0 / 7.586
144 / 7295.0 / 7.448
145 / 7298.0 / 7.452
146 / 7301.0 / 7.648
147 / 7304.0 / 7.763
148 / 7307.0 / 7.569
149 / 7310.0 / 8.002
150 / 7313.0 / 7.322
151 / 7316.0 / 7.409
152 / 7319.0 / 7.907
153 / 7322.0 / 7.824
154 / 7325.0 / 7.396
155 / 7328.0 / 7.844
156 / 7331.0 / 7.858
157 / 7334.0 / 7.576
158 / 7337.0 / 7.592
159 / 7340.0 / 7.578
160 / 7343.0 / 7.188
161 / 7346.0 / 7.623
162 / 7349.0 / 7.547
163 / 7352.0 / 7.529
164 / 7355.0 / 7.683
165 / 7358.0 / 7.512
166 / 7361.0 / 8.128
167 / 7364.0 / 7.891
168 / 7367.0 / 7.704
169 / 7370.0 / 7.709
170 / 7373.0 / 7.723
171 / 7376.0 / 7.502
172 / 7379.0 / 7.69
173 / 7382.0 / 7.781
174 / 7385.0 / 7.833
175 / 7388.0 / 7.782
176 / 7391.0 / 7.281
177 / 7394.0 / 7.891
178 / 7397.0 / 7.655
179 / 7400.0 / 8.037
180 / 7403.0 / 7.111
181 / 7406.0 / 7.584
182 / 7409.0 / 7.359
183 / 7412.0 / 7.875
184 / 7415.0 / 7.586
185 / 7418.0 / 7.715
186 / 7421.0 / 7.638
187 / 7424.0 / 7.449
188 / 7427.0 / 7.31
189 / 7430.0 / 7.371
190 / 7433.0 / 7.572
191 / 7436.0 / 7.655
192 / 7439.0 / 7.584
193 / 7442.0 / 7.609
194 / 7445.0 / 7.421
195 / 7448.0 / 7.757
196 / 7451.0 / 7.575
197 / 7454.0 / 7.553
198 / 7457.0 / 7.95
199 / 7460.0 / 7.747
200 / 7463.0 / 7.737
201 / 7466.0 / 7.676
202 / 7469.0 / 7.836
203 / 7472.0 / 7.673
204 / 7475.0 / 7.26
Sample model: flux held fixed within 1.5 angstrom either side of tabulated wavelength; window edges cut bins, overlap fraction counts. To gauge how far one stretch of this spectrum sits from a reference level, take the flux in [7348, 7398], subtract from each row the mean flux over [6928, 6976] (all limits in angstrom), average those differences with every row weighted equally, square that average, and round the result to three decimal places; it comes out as 0.002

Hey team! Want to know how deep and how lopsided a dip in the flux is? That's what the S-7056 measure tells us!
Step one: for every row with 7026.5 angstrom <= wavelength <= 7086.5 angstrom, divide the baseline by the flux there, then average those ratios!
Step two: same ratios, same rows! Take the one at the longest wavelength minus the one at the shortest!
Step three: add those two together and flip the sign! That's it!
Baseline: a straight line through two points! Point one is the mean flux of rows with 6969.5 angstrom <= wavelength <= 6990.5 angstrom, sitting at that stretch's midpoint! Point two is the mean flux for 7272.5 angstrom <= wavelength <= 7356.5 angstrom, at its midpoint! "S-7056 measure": -1.23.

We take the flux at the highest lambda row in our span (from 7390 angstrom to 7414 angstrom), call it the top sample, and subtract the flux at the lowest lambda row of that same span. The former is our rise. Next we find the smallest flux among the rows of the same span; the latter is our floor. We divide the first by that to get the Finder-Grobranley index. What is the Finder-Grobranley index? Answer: 0.08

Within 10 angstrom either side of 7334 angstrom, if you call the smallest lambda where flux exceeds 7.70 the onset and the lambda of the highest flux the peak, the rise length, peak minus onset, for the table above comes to 3 angstrom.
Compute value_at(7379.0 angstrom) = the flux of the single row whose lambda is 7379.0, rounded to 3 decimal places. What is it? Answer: 7.690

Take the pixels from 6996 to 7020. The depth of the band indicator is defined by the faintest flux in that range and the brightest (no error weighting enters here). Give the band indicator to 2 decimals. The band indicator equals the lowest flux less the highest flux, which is -1.85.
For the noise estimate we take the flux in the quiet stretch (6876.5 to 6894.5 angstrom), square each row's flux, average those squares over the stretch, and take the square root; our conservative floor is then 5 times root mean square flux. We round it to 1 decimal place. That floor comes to 38.8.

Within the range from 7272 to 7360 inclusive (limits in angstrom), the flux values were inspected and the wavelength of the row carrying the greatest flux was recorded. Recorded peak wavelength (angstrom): 7280.0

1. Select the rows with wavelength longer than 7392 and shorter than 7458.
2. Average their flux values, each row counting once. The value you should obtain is 7.60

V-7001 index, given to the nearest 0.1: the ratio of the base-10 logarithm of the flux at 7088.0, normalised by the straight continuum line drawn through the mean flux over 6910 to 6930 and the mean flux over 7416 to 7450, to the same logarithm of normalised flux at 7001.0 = -2.0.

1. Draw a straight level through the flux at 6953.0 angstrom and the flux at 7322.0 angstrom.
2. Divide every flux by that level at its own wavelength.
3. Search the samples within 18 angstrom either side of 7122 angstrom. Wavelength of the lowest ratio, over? 7136.0 angstrom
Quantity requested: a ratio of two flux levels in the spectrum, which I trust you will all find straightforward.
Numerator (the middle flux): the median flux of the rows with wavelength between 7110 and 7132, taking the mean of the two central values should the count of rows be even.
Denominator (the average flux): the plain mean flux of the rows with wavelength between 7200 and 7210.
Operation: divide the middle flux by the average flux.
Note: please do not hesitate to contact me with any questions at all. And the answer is 0.95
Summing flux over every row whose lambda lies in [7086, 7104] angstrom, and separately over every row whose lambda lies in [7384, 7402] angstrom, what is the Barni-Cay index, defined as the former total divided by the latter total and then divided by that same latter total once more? 0.0218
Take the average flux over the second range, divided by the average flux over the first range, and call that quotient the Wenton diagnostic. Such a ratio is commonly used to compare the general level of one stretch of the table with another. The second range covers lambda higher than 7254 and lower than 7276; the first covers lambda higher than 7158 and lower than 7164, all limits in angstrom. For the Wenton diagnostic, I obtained 0.99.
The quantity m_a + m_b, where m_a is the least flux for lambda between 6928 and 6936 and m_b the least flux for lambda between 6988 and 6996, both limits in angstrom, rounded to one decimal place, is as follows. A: 15.7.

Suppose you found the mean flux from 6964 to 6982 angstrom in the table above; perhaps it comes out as 7.9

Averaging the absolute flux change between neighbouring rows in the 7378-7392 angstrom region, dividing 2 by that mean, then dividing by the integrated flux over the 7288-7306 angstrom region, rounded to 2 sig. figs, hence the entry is 0.084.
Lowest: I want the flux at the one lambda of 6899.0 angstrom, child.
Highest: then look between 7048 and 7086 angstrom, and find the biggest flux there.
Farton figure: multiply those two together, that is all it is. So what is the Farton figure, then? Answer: 95.2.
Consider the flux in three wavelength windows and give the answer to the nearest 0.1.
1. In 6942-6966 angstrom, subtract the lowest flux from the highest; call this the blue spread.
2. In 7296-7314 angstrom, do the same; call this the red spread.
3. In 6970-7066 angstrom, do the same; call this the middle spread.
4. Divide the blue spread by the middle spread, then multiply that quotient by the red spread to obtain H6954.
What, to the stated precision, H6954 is 0.2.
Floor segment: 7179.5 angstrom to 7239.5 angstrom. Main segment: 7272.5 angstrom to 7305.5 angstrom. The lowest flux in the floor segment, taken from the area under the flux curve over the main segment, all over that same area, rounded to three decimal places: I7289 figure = 0.972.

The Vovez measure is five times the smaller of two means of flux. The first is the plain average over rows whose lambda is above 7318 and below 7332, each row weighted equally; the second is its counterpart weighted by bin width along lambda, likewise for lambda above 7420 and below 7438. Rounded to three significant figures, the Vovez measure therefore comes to 37.5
